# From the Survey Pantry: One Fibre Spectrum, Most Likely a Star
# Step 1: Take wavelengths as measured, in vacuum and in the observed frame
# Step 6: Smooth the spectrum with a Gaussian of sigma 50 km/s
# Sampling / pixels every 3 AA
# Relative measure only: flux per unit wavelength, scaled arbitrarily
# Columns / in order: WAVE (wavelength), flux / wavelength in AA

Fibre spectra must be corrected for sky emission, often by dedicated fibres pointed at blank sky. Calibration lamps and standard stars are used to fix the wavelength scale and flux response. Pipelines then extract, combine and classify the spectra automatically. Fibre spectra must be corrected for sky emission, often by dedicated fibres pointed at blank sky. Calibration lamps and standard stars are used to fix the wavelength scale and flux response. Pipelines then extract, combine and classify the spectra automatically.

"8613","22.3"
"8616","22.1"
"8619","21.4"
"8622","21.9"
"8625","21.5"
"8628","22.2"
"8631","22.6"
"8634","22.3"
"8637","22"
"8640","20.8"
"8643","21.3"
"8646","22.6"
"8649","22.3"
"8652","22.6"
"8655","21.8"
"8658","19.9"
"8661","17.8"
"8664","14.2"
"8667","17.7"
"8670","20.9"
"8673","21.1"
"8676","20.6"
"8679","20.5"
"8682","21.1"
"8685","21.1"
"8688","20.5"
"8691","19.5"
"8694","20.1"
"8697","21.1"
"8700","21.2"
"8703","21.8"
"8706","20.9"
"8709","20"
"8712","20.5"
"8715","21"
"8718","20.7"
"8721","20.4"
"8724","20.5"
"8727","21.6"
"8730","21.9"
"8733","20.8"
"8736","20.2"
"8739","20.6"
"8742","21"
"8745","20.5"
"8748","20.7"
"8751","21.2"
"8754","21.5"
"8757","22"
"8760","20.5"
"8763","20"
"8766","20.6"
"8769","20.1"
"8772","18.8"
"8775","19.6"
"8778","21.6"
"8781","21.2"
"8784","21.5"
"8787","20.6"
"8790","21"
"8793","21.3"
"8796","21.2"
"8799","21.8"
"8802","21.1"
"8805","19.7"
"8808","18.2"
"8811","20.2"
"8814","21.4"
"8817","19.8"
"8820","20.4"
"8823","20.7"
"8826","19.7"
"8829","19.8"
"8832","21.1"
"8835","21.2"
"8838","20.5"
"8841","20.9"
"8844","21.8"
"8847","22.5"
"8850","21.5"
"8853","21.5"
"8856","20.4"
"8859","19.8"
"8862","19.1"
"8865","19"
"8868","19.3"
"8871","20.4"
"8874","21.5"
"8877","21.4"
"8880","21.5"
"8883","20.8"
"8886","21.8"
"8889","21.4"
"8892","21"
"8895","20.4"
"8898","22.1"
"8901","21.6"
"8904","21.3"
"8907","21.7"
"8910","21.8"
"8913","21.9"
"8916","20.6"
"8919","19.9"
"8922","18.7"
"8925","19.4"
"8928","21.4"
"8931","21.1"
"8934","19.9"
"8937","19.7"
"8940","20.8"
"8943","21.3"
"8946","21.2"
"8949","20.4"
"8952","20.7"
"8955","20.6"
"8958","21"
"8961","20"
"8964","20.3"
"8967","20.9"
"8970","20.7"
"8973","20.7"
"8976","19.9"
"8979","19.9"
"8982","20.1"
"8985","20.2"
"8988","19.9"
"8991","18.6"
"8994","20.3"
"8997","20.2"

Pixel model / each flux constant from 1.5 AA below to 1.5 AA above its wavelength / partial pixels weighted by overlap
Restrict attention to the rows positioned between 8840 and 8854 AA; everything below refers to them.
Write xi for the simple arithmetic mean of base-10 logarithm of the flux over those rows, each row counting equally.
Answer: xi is 1.34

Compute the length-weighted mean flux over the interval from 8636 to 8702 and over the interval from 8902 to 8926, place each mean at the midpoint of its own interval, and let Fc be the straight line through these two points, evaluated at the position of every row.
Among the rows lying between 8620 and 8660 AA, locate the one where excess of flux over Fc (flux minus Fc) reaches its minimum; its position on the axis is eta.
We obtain 8658 AA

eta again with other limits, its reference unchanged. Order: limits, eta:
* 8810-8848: 8826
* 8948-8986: 8979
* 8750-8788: 8772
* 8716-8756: 8736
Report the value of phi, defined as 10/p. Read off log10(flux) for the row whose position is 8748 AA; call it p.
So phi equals 7.60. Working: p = 1.32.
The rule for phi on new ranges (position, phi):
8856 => 7.64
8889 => 7.52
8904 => 7.53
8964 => 7.65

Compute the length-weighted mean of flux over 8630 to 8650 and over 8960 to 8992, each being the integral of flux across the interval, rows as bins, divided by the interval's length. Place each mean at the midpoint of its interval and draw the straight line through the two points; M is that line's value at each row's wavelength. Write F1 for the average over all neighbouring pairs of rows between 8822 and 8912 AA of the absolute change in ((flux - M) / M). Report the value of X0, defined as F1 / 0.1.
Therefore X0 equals 0.29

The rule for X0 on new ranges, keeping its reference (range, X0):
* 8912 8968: 0.35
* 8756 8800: 0.34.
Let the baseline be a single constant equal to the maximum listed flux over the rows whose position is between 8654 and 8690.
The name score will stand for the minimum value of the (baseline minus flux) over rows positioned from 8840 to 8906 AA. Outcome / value -0.70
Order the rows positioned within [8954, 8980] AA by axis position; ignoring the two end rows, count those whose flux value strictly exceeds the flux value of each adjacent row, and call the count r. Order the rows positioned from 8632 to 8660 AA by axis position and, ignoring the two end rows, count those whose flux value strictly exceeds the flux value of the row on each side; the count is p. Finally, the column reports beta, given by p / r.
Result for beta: 1.0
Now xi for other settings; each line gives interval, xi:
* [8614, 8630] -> 1.34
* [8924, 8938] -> 1.31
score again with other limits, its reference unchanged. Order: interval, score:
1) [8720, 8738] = -0.10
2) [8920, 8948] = 0.40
